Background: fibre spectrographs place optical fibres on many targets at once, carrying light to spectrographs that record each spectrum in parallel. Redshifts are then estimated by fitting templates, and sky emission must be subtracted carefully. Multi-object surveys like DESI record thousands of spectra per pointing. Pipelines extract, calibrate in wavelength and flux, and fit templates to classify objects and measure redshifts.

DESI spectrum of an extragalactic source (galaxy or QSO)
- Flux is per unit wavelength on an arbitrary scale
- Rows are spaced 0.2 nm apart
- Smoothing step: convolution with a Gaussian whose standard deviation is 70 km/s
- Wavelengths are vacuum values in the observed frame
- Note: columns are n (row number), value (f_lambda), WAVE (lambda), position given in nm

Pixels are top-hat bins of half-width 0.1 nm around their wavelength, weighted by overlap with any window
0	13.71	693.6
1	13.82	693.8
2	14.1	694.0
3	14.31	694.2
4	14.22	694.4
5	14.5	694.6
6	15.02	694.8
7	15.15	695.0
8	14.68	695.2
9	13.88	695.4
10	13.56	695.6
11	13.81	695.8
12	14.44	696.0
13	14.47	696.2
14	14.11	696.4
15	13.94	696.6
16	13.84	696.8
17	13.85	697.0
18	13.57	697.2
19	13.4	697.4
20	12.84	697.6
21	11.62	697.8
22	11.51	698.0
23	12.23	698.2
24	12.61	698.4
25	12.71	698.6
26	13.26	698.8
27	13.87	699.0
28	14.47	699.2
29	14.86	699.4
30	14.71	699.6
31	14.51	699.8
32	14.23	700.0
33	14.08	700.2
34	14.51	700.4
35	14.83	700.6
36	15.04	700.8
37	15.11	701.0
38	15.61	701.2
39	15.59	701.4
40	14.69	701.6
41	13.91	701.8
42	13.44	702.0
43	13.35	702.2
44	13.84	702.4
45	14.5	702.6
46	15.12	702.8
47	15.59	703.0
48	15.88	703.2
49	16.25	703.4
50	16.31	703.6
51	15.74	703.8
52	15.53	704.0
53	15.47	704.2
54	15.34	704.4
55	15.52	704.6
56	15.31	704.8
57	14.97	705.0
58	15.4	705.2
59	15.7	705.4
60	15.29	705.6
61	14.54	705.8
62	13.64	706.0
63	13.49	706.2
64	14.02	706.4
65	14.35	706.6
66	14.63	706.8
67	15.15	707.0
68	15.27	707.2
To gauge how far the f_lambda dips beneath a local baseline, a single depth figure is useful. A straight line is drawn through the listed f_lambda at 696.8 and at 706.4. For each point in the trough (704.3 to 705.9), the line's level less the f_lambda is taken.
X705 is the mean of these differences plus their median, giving -2.6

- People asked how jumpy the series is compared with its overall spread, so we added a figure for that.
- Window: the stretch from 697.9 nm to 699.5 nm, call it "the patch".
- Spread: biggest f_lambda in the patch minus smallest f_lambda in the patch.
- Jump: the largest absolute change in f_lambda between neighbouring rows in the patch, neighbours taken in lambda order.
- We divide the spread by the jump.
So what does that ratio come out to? 4.7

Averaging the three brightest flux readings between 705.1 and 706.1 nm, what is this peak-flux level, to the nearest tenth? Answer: 15.5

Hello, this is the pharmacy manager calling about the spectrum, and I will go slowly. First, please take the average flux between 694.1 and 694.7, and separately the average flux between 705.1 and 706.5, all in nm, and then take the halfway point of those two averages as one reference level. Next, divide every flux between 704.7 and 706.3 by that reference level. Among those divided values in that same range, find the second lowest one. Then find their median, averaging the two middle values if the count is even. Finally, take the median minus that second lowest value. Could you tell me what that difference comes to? 0.103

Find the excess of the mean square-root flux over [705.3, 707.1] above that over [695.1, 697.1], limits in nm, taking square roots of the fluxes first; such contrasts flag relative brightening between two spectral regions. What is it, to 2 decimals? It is 0.06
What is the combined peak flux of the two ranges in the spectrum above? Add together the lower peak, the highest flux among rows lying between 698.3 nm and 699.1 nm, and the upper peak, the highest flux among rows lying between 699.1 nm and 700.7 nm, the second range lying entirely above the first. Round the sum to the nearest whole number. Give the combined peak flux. 29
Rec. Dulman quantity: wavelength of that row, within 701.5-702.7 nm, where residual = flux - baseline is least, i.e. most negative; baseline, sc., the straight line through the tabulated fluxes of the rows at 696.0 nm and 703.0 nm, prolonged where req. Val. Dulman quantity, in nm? 702.2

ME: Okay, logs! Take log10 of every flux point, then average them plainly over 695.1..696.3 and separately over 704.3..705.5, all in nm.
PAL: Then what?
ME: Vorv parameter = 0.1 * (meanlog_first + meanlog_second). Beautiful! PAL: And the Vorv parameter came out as 0.234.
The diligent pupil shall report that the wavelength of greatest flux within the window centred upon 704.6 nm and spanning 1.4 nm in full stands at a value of 704.0 nm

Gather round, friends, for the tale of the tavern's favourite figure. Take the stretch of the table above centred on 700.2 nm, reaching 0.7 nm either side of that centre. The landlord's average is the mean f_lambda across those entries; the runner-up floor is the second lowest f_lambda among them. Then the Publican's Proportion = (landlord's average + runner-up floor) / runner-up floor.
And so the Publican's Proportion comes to 2.02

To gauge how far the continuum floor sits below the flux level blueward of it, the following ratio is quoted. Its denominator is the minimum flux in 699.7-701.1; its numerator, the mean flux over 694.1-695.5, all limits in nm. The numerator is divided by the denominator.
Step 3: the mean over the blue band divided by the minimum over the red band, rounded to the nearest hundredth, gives 1.03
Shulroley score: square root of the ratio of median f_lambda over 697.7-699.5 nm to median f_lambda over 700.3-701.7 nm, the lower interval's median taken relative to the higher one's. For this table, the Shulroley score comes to 0.92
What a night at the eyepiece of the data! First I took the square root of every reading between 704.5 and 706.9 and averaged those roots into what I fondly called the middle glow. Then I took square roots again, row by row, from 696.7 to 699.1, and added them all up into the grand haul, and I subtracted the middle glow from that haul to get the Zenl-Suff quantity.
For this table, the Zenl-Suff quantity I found 39.3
